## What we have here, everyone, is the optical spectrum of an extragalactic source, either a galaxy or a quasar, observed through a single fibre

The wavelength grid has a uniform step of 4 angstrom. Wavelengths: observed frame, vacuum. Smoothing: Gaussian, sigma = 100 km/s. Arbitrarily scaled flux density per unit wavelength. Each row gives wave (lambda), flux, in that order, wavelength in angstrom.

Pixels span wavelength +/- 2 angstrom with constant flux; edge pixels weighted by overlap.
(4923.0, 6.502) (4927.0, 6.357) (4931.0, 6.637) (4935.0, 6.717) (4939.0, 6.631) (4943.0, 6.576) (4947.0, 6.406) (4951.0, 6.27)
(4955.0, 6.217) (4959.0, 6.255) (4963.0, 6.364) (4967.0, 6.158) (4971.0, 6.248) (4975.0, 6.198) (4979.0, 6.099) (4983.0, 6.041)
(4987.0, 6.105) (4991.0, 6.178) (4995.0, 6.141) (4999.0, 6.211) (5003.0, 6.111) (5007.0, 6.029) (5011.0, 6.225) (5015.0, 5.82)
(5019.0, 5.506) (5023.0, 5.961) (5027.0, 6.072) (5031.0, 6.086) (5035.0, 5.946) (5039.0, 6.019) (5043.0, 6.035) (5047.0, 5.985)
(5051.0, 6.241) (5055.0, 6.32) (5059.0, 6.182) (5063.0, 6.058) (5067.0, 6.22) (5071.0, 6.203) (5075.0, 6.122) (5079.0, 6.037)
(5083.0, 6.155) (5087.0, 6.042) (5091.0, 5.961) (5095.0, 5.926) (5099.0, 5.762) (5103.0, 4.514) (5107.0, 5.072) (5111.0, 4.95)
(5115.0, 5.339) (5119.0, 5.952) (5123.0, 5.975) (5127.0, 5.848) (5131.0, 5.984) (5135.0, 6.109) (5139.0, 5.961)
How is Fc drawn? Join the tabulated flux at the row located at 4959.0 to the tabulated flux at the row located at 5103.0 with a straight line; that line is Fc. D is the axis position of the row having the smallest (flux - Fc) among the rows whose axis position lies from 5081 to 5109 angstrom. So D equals 5103.0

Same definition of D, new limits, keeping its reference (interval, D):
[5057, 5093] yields 5063.0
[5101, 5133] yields 5103.0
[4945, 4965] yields 4955.0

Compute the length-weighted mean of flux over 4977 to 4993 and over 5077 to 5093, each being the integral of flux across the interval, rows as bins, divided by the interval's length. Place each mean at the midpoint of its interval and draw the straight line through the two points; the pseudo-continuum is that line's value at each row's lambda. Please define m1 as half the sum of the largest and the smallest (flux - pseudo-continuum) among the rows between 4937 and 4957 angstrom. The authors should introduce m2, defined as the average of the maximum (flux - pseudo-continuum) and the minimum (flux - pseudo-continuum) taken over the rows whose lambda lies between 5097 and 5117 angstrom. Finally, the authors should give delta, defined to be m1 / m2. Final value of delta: 0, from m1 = 0.3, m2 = -0.90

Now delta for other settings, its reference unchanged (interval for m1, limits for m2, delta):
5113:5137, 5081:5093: -29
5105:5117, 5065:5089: -12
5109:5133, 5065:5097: -26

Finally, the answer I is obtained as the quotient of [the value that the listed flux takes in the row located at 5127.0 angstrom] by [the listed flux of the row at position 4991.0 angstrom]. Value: 0.95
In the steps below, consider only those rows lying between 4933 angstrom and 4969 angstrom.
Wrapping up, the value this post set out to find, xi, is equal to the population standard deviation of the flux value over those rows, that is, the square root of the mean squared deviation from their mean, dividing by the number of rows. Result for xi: 0.19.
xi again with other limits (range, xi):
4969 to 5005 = 0.06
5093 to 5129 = 0.50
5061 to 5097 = 0.10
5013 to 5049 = 0.17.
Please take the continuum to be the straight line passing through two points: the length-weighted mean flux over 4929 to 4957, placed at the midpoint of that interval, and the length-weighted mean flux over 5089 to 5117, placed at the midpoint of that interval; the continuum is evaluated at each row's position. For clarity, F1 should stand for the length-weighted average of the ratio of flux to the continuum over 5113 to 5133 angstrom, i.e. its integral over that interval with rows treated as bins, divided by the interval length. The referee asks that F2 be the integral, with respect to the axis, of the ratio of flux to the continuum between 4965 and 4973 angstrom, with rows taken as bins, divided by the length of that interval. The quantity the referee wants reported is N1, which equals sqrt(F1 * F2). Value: 1.05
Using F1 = 1.12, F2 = 0.983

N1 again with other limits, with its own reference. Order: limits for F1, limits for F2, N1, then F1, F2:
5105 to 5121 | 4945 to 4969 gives 0.99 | 1.01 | 0.982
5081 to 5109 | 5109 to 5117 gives 1.01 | 1.04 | 0.973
